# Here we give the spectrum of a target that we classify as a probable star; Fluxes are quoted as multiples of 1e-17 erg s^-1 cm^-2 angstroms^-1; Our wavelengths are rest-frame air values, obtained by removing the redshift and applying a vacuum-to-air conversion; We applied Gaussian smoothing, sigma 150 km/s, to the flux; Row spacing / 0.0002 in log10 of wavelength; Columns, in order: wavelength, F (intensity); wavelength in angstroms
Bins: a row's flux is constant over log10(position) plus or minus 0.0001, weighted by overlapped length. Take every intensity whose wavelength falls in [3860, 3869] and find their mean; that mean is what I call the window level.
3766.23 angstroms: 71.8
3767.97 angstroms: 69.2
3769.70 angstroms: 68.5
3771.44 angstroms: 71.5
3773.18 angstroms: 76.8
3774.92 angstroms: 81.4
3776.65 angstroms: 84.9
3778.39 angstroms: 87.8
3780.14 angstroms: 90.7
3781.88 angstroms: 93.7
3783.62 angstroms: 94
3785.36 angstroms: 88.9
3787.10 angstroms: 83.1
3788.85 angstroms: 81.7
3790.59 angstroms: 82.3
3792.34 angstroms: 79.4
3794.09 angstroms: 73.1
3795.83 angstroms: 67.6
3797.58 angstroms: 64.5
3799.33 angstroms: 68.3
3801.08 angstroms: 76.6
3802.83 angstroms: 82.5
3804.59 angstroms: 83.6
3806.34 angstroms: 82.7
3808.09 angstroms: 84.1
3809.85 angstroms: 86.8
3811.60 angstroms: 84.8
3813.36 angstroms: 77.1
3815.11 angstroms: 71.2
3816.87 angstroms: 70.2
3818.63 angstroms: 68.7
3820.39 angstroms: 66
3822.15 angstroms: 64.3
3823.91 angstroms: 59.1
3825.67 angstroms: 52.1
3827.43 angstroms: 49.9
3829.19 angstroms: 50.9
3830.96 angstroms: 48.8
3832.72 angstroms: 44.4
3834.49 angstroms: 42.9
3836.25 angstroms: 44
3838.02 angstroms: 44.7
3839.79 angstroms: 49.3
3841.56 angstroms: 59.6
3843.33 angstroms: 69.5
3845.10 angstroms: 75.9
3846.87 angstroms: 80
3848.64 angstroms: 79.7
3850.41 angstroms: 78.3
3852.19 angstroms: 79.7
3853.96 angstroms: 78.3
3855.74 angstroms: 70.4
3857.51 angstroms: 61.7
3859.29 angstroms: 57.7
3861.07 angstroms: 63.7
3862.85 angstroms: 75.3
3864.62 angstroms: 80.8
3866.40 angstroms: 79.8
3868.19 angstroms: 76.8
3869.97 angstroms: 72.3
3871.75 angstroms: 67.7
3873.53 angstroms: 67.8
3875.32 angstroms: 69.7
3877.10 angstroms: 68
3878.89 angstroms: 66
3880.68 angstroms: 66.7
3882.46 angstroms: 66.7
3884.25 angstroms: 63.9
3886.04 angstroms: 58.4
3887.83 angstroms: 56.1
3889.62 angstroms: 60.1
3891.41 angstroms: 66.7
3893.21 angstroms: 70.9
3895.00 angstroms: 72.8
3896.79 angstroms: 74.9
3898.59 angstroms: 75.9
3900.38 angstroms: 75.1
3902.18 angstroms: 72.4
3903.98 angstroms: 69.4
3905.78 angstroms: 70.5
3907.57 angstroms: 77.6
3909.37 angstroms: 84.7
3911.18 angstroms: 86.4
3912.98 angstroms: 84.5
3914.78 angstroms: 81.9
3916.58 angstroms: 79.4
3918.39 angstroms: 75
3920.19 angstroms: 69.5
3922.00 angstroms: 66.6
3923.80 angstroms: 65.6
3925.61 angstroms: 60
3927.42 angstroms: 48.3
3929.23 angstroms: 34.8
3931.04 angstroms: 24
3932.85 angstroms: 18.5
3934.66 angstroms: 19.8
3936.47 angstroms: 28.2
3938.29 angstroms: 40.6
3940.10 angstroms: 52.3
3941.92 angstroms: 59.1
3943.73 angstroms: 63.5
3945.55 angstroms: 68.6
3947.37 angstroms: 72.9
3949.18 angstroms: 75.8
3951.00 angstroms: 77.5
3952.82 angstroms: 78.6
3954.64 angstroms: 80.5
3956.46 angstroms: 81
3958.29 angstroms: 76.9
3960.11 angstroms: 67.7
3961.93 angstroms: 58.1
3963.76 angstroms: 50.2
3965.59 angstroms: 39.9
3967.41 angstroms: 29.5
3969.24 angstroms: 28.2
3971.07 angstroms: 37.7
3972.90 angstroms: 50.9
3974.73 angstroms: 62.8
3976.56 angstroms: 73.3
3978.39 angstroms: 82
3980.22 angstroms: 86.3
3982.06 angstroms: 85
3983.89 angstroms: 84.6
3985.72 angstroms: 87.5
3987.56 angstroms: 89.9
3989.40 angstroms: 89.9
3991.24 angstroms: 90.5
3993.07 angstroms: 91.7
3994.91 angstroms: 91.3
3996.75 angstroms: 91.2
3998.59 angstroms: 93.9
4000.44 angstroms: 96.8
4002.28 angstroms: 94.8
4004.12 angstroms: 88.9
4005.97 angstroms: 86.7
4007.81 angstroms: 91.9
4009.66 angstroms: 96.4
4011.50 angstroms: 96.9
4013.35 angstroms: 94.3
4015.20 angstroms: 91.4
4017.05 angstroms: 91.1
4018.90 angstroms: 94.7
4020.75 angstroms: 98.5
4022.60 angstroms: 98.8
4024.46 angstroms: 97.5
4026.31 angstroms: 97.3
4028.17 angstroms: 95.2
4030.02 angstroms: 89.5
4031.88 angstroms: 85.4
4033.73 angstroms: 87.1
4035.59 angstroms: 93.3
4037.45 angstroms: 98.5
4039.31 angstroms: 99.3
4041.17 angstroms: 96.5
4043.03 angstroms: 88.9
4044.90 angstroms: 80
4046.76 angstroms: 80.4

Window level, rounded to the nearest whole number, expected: 75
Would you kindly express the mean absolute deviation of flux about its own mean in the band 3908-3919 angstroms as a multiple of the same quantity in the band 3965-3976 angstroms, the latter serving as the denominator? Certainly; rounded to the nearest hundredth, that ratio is 0.31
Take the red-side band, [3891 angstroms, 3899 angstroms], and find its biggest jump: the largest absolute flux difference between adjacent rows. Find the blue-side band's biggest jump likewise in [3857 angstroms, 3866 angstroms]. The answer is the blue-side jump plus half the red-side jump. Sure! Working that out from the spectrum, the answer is 13.7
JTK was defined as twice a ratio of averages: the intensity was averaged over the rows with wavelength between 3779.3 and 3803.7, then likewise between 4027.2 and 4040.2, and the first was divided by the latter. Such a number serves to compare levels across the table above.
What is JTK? 1.74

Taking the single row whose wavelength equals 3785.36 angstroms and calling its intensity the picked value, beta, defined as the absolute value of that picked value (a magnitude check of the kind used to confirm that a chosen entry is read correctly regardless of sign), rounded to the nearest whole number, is 89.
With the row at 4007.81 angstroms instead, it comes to 92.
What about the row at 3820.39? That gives 66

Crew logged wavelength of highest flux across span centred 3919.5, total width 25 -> 3911.18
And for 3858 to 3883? 3864.62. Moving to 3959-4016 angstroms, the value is 4011.50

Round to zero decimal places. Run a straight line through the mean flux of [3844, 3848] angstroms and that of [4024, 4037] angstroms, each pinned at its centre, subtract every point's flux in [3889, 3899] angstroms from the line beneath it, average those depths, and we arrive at 11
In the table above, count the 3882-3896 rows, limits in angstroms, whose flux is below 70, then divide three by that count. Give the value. 0.5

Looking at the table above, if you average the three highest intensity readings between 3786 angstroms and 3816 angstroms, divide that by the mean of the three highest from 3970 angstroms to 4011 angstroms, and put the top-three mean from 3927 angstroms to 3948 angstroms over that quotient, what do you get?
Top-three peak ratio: 77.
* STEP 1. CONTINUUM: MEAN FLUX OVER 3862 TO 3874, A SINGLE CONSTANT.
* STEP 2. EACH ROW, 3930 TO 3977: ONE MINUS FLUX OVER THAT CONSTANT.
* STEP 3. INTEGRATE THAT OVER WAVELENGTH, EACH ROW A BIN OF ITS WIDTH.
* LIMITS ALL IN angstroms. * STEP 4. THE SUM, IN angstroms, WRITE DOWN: 13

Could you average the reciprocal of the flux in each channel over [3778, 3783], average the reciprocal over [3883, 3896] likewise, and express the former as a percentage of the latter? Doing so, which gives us 70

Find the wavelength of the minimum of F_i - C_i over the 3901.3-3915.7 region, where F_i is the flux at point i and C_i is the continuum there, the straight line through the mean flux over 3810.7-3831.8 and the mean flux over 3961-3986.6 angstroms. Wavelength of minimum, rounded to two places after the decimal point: 3903.98 angstroms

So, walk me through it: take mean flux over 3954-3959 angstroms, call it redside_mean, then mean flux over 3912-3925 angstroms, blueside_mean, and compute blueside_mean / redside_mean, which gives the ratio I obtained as 0.94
